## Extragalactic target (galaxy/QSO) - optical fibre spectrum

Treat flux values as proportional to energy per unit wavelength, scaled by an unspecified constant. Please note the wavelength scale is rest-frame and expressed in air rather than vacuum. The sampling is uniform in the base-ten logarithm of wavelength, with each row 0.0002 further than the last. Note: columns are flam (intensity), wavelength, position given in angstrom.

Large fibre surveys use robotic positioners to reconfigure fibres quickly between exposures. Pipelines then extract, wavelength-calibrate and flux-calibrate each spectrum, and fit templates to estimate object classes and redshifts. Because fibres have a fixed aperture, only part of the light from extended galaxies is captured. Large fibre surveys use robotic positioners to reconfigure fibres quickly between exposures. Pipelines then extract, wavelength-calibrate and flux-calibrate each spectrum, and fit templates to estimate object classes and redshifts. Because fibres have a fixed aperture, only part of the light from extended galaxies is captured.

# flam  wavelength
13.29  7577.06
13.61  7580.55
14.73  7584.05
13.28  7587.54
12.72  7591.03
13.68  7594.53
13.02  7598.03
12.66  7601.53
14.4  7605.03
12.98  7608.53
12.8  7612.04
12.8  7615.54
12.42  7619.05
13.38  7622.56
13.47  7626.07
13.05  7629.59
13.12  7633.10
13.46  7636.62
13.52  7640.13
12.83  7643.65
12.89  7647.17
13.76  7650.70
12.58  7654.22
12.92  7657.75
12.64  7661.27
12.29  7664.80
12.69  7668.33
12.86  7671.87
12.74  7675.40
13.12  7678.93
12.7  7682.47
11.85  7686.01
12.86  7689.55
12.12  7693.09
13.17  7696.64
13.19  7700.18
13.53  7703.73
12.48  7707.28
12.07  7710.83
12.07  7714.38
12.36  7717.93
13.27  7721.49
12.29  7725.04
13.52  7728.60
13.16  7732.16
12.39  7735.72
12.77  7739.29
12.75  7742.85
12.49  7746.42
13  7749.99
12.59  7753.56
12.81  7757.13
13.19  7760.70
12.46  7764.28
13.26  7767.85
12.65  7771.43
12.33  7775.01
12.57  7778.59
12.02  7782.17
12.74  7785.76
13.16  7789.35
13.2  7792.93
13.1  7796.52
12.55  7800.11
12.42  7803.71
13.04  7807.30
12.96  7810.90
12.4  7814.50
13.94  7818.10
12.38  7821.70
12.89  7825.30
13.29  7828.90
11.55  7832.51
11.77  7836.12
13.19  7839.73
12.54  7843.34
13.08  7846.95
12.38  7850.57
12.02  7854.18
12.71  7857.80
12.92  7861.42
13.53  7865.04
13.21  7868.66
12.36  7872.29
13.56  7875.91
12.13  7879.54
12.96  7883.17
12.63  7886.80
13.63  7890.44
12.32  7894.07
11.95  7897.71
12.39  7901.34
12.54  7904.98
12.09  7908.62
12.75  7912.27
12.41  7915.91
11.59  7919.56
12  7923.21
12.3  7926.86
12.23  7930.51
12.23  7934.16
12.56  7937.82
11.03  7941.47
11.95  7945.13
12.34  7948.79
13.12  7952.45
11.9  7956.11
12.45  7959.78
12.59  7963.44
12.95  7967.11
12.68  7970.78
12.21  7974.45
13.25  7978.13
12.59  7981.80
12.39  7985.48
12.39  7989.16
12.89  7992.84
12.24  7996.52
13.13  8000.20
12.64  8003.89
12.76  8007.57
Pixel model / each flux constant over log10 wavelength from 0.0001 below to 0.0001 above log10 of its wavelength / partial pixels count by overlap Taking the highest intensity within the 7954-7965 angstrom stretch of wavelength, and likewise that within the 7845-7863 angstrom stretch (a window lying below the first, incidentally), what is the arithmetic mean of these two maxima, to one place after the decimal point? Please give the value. 12.8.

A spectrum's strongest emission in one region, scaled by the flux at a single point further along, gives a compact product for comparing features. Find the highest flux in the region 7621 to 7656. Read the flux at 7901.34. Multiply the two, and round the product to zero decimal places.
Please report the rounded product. 170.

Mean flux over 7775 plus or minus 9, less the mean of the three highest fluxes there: -0.26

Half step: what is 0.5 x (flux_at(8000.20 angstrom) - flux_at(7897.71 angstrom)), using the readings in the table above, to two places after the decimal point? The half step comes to 0.59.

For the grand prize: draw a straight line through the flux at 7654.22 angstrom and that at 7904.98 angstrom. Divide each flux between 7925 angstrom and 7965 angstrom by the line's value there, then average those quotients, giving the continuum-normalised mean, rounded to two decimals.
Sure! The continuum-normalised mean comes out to 0.98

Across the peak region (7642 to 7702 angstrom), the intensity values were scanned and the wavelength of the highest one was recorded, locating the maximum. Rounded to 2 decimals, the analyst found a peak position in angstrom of 7650.70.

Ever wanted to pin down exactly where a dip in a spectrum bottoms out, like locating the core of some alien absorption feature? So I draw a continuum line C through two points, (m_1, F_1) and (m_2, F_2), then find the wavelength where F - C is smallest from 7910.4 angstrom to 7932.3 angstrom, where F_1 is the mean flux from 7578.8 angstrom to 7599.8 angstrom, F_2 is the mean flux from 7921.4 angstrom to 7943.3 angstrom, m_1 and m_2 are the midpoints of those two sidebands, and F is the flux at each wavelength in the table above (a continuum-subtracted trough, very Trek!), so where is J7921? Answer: 7919.56 angstrom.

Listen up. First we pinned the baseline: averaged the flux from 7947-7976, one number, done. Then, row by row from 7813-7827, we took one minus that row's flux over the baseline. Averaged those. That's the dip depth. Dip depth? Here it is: -0.030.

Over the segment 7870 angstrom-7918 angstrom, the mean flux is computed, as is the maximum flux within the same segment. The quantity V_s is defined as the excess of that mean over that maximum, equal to -1.04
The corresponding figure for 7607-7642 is -0.42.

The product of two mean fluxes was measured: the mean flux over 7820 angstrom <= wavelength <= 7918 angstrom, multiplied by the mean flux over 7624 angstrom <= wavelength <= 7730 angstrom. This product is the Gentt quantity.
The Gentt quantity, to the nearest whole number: 162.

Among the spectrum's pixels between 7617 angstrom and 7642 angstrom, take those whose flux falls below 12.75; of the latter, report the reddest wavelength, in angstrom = 7619.05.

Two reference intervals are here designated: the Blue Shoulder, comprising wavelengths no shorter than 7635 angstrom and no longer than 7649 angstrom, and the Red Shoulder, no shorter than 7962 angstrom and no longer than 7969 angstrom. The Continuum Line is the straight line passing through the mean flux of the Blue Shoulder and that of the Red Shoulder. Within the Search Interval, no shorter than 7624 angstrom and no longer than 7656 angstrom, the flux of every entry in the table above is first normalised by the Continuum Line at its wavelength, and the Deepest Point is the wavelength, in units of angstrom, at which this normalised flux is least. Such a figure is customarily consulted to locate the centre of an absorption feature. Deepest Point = 7654.22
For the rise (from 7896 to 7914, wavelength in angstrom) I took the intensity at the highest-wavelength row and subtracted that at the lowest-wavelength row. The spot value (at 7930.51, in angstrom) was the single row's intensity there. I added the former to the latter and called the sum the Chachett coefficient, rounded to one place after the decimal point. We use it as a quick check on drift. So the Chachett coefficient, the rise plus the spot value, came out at 13.0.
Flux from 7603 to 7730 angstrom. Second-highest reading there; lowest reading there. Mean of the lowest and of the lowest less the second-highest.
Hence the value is 4.97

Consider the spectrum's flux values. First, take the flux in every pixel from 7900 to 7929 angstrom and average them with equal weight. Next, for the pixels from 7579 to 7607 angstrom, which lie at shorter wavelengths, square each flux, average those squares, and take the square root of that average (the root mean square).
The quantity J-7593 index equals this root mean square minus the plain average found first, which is 1.3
